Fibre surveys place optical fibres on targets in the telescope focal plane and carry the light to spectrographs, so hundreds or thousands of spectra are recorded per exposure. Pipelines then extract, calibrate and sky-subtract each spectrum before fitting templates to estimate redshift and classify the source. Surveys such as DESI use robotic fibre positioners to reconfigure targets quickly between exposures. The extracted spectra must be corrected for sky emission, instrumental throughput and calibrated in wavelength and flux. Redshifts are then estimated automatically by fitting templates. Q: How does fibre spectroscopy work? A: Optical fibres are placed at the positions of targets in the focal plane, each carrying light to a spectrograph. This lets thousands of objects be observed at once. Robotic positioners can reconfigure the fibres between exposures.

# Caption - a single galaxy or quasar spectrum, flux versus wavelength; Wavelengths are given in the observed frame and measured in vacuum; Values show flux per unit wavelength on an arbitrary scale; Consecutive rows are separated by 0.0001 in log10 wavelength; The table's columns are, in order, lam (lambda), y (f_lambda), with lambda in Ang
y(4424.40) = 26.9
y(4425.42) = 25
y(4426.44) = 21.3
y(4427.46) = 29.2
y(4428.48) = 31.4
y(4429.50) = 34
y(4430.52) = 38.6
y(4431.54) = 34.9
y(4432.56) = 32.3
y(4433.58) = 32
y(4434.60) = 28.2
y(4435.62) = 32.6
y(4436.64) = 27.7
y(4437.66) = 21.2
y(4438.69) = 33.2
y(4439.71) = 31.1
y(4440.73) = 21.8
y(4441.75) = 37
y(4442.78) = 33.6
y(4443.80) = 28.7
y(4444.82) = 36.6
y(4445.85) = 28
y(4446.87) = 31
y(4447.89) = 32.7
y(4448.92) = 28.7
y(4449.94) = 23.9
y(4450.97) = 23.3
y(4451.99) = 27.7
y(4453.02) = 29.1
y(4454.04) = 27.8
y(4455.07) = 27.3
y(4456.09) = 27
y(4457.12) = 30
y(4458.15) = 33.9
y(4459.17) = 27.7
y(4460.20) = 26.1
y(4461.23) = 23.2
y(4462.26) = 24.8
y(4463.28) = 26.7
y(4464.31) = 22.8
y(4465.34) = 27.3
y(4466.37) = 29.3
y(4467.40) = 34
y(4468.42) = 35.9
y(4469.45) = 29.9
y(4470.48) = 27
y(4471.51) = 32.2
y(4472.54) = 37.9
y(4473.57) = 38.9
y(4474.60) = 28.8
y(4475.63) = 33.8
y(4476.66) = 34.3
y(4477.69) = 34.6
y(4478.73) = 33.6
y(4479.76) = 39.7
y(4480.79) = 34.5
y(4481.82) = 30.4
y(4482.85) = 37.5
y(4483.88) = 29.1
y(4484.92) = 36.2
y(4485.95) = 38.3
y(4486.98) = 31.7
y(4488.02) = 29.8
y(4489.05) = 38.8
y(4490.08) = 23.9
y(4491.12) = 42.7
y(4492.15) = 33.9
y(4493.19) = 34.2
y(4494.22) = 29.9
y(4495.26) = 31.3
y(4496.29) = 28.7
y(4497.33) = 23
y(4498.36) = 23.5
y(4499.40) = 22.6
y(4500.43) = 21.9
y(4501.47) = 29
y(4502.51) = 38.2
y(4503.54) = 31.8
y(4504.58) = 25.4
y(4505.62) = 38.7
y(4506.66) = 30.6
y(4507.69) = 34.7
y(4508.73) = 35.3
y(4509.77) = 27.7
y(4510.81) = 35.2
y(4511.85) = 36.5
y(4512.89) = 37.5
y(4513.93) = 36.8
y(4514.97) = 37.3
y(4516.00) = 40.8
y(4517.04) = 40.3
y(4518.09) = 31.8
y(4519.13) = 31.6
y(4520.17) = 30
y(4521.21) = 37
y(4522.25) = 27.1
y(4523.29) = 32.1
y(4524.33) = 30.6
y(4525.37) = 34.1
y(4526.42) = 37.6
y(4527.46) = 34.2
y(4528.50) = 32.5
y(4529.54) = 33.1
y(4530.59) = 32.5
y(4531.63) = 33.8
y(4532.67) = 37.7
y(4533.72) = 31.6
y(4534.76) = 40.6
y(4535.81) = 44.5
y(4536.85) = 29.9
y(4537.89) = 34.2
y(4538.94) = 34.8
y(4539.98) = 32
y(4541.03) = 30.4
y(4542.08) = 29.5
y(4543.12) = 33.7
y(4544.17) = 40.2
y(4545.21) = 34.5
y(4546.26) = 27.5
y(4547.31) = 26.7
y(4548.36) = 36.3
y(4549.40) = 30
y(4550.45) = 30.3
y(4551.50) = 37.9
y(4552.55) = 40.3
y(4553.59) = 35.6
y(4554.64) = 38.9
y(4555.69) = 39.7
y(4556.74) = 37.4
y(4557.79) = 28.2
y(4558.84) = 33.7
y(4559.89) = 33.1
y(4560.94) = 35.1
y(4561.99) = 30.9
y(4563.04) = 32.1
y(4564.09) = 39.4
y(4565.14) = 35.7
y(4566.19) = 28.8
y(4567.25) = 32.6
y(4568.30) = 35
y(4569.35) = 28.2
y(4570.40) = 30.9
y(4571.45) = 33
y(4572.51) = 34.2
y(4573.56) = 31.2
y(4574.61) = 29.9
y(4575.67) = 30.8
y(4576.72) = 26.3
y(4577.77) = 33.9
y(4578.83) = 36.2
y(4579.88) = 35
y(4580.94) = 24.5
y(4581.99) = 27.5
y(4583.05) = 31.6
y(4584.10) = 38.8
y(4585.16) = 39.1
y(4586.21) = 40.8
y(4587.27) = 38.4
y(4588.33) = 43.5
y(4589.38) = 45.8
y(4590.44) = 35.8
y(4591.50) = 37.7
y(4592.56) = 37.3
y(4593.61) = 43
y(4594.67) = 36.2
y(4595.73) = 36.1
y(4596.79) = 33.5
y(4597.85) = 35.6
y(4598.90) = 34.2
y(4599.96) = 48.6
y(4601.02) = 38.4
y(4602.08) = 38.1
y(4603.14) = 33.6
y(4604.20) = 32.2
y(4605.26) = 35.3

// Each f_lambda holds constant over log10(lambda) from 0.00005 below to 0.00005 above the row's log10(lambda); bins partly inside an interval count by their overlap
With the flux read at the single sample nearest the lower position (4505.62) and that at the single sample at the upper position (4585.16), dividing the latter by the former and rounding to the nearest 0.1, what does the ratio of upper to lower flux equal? 1.0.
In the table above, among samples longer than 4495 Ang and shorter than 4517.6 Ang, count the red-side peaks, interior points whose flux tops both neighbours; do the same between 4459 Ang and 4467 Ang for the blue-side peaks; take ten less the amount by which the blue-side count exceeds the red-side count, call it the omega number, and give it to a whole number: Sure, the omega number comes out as 15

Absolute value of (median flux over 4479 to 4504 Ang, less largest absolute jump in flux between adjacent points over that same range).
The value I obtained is 12.7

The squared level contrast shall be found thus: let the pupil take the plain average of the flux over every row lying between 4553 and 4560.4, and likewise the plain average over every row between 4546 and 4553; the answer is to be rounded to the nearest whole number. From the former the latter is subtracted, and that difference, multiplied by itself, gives 6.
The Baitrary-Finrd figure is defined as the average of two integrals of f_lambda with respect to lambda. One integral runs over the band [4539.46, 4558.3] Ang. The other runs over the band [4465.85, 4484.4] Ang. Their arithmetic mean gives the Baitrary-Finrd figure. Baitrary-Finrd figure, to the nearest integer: 629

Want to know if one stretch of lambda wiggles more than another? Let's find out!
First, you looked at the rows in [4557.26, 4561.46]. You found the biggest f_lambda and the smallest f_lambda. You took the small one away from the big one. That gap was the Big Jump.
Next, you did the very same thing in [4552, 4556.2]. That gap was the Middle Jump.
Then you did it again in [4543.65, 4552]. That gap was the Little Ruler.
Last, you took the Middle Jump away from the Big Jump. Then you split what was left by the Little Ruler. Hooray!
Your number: 0.16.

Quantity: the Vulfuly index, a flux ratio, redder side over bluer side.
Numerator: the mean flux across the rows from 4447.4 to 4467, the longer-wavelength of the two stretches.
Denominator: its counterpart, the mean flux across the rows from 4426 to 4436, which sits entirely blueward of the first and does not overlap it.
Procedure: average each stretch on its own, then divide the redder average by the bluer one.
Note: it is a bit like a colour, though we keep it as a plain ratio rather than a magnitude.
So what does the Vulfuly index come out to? 0.87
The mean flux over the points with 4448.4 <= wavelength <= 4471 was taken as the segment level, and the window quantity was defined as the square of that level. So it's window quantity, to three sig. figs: 777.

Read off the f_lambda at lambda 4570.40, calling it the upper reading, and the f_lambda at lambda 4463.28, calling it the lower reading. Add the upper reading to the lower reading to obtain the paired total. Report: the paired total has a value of 58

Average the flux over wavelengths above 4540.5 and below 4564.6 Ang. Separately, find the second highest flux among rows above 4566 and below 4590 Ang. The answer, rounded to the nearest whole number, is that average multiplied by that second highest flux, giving 1478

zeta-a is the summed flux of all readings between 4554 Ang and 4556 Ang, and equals 79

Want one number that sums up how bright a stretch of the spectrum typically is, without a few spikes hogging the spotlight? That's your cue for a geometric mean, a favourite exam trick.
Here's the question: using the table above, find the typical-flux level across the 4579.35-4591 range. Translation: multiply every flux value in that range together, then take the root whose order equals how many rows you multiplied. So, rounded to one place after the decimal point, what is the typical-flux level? 35.9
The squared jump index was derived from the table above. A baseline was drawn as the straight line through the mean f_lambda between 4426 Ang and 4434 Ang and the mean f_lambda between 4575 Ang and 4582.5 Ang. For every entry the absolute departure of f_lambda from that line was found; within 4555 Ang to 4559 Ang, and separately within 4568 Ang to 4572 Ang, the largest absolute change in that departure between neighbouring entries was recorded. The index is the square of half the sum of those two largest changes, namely 10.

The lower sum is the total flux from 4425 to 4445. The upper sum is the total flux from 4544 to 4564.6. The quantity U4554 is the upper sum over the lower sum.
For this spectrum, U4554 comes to 1.13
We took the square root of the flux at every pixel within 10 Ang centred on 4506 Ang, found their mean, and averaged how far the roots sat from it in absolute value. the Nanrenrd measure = 0.33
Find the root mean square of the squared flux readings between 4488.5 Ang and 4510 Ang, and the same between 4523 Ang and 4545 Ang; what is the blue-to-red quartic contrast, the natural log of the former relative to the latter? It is -0.15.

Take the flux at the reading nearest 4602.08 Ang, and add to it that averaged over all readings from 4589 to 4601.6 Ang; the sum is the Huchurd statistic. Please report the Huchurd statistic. 77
